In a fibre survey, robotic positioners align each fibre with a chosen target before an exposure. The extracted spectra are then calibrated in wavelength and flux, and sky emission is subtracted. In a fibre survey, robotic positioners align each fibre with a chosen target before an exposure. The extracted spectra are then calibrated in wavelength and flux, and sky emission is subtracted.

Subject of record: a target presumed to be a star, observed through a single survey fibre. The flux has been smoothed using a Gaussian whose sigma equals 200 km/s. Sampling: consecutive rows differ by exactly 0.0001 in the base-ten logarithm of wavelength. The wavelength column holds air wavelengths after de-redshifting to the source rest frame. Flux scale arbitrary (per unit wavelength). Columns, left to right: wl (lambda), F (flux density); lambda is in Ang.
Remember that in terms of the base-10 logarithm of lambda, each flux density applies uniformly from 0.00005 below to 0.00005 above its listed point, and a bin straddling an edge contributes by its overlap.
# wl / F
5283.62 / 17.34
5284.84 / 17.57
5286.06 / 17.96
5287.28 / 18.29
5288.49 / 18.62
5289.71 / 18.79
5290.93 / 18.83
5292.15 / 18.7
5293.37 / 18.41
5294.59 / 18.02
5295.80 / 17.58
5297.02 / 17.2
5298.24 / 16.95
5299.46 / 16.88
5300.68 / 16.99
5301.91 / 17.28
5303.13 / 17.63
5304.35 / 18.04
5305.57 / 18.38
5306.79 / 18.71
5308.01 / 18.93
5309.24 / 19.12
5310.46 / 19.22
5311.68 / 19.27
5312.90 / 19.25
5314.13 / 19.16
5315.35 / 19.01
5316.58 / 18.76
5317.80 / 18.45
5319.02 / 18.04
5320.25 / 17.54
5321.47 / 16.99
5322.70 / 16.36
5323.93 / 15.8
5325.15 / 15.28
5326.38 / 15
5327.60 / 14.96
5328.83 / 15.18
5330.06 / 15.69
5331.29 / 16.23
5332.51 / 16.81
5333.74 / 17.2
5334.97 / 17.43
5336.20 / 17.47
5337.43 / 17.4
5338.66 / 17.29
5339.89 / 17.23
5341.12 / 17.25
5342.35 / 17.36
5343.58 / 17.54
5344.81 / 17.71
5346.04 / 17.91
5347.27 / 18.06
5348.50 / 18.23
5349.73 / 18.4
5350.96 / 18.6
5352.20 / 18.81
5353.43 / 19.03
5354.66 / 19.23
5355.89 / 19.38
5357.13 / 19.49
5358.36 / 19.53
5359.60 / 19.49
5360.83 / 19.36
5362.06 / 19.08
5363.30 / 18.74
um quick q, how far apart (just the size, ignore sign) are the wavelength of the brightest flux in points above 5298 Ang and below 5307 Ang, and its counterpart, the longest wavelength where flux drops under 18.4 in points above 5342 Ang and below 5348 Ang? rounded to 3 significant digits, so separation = 40.5 Ang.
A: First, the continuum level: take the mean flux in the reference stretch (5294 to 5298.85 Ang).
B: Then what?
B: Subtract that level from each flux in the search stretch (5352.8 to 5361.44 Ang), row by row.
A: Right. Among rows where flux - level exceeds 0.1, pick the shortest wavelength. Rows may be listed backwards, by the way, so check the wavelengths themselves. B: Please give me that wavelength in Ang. 5353.43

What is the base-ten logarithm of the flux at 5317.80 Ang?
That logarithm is 1.27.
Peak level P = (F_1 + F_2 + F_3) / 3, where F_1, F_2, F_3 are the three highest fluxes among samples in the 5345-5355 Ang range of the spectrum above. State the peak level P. 19.0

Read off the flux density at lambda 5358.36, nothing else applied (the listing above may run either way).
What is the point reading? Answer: 19.53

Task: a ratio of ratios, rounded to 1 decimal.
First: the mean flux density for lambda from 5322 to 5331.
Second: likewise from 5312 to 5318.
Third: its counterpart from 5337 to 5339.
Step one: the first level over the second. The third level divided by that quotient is 21.2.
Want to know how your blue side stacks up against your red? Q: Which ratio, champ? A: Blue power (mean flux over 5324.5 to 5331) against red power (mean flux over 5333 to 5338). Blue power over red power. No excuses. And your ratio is 0.88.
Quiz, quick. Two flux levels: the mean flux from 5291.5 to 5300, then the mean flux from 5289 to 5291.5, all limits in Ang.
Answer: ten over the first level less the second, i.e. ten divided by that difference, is -9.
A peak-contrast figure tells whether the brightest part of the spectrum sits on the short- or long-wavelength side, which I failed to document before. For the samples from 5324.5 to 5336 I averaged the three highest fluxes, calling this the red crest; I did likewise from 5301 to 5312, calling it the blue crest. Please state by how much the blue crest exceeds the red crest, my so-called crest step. 2.1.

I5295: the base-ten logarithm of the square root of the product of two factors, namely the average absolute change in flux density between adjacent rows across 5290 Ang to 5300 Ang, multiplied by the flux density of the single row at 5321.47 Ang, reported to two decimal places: 0.34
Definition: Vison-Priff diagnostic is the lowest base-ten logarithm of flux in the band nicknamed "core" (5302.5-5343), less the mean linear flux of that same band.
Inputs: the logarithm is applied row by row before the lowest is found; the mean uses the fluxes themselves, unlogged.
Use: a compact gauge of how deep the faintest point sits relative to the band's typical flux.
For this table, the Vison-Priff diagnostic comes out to -16.3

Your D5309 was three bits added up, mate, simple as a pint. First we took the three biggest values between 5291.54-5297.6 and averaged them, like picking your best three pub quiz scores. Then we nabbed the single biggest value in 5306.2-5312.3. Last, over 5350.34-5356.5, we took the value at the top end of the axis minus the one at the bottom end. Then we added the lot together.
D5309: 38.4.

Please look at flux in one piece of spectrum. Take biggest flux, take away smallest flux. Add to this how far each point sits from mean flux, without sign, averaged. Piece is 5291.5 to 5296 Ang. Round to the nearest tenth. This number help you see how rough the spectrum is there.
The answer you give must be 1.5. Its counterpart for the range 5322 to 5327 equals 1.8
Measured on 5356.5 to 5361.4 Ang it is 0.2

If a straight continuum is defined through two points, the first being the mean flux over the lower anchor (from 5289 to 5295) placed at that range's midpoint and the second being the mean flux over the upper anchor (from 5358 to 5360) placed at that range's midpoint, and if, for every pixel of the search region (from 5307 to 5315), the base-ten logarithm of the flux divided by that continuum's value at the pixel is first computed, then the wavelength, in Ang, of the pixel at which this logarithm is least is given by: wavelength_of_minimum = 5308.01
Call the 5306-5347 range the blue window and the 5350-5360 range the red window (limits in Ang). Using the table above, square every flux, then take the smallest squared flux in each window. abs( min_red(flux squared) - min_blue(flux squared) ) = 122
